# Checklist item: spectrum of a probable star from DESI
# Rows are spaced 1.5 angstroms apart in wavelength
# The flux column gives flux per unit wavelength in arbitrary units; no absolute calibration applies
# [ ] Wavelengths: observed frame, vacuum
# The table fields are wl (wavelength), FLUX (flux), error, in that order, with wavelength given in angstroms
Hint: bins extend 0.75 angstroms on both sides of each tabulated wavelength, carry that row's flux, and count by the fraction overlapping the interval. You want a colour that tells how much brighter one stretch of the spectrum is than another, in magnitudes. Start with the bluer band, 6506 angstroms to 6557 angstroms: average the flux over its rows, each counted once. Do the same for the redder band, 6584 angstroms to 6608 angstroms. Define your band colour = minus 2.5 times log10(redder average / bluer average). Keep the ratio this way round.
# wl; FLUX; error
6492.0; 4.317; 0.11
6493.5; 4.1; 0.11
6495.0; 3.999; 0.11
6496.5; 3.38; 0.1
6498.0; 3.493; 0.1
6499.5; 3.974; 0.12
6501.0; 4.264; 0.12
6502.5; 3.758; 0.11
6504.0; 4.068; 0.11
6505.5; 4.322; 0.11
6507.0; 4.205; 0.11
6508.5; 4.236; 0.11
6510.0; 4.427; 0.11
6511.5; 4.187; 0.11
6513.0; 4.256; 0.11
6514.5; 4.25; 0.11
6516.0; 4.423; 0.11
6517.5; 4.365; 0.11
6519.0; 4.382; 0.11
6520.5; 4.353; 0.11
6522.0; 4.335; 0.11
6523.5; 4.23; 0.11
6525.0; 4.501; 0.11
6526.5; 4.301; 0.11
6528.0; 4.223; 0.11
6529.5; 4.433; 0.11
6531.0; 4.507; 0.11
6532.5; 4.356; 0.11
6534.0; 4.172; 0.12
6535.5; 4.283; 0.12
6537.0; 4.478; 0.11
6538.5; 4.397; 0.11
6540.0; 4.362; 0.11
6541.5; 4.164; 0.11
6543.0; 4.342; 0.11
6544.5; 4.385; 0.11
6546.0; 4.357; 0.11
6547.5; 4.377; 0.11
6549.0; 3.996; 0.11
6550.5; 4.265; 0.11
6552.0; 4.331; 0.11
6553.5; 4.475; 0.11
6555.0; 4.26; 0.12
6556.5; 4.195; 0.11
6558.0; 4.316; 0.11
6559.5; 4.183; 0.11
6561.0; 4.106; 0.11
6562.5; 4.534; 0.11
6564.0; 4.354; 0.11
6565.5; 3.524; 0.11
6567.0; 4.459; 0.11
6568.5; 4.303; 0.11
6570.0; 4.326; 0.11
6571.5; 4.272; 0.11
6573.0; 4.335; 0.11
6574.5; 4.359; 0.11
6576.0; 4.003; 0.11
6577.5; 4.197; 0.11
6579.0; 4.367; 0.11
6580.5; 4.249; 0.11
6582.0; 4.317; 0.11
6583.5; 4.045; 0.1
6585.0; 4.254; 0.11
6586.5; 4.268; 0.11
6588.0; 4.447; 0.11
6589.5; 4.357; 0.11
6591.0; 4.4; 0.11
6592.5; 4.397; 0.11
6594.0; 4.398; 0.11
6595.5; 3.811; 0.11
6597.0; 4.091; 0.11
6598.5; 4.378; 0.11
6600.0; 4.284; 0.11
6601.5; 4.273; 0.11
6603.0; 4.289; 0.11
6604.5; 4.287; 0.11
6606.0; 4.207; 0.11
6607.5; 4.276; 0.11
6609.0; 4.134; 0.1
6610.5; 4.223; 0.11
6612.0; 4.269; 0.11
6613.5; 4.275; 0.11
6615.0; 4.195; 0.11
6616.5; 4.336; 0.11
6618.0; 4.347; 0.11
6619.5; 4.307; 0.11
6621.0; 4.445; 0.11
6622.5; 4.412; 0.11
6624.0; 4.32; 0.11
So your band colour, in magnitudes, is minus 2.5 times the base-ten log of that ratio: 0.011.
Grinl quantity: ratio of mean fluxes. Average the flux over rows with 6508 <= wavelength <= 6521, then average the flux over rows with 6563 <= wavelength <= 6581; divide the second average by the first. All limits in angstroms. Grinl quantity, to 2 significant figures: 0.98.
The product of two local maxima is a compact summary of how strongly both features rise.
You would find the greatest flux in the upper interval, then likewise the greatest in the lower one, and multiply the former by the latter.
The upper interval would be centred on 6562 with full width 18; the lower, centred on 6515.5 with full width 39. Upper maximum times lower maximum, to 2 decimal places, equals 20.43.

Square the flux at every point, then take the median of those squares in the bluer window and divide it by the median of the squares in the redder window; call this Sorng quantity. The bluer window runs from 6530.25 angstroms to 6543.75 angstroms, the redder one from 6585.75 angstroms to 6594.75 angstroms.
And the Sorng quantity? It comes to 0.98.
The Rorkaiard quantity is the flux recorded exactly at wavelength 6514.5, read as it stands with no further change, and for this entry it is 4.25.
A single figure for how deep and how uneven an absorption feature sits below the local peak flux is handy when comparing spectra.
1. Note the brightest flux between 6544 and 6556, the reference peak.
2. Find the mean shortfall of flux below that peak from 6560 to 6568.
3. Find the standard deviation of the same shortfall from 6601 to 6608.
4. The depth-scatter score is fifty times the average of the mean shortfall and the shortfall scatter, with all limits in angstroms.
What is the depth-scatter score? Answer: 8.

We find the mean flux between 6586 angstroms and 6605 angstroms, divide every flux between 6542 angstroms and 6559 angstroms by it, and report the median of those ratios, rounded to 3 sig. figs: 1.01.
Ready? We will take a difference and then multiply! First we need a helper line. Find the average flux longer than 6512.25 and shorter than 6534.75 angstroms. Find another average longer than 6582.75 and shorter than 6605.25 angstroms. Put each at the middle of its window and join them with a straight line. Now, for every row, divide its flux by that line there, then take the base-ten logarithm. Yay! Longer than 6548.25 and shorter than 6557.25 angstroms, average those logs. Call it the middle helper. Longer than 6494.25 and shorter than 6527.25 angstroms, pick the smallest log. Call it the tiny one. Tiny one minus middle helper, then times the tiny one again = 0.012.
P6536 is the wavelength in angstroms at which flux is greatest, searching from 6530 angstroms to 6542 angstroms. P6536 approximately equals 6531.0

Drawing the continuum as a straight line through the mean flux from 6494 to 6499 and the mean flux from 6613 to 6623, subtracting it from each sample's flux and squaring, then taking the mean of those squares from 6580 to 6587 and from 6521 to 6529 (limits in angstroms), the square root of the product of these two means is 0.07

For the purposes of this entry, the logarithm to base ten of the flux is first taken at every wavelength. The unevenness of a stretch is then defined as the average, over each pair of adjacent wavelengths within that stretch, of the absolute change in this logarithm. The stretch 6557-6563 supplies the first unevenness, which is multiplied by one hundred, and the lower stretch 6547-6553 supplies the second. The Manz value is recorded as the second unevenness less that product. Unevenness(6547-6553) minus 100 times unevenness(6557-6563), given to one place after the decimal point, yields -2.1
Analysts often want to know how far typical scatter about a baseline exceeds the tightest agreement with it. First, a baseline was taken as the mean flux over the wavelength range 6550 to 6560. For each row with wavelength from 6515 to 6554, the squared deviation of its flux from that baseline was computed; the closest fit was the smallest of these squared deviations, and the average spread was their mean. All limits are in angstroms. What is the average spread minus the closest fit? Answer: 0.015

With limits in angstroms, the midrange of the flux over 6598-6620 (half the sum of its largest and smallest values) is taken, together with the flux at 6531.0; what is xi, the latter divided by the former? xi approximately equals 1.06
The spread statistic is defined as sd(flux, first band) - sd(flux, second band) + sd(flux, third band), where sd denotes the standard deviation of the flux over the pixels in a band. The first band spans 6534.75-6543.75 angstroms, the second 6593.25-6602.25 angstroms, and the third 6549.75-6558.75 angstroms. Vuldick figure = -0.02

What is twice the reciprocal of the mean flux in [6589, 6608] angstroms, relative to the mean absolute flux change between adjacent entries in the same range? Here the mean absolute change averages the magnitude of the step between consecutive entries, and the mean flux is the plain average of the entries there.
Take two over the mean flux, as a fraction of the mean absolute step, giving 3.8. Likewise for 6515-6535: 4.0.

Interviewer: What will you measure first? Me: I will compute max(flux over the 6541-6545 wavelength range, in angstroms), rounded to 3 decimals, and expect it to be 4.385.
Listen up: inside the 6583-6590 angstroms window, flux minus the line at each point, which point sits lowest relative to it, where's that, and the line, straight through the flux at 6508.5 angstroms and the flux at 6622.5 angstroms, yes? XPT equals 6583.5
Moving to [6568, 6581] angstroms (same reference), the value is 6576.0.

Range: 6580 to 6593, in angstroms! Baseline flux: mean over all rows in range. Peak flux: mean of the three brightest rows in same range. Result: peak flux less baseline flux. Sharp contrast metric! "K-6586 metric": 0.11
